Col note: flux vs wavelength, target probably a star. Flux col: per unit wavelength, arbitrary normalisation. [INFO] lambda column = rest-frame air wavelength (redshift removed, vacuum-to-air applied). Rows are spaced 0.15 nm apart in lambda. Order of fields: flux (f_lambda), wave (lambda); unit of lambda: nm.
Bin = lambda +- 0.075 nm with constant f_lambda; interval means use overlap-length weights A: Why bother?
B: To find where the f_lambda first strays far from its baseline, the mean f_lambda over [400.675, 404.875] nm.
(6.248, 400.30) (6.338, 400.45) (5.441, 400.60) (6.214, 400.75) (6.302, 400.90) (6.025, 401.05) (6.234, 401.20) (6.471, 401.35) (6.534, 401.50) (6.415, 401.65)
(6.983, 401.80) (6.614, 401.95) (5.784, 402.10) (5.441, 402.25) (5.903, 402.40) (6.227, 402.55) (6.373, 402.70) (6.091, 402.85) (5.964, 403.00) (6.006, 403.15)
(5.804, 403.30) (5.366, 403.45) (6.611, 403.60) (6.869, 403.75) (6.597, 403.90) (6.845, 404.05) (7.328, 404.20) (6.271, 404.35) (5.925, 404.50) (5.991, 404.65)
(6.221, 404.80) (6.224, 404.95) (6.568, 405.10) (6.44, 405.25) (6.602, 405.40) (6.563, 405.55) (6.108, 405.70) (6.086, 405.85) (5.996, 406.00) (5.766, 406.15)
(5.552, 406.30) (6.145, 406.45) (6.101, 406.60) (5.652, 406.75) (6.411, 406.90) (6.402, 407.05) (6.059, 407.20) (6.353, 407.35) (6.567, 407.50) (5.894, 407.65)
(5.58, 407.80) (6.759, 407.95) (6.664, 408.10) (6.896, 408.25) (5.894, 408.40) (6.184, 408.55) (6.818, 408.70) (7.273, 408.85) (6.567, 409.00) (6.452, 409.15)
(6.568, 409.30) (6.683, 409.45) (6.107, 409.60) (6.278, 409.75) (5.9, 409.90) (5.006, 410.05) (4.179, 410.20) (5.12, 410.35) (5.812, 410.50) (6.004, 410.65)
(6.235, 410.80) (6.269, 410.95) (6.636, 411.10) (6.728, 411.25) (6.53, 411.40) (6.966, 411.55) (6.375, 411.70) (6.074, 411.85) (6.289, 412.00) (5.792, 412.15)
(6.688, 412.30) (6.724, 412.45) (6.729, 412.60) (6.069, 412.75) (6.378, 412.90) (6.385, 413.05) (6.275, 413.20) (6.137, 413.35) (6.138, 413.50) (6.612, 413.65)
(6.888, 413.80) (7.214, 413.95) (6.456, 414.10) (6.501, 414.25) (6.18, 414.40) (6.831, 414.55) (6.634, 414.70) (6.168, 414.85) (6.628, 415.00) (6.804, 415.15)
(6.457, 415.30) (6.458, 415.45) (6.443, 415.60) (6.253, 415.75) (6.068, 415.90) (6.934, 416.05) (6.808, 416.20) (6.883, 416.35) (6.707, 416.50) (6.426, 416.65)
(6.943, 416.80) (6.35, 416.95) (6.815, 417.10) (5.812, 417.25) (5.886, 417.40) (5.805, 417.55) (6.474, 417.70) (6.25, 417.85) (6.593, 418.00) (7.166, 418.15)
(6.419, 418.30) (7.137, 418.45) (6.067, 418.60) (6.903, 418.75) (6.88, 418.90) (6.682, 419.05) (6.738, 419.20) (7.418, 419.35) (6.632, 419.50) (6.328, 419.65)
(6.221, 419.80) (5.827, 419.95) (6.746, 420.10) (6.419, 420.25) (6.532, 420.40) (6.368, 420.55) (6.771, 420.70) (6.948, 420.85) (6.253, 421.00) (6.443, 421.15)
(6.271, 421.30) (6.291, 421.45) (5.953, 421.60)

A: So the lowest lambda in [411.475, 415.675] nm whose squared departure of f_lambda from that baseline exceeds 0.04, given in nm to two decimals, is 411.55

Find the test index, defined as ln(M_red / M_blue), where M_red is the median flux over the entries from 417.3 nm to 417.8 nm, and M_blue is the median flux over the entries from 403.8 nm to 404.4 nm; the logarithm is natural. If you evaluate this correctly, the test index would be -0.13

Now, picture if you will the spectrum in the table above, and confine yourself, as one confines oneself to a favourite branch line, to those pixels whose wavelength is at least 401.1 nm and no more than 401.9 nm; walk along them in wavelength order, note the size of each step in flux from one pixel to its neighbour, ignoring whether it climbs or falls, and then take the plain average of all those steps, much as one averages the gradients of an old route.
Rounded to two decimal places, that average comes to 0.25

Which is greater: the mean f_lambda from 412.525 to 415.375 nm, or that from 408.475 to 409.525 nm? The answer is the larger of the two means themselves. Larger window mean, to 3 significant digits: 6.65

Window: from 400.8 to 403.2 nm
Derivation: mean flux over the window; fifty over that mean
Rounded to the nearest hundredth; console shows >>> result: 8.05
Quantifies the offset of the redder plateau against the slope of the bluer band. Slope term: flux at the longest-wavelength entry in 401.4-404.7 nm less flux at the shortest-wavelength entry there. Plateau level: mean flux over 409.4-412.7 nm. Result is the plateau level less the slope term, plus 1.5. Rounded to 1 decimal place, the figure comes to 8.2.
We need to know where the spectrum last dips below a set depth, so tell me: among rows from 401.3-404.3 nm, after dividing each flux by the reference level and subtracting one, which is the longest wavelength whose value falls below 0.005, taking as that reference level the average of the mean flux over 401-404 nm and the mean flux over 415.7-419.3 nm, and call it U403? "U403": 403.45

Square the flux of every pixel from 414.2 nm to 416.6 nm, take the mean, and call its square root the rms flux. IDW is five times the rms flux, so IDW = 32.8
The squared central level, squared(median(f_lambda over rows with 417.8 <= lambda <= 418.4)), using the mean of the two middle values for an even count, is 42.3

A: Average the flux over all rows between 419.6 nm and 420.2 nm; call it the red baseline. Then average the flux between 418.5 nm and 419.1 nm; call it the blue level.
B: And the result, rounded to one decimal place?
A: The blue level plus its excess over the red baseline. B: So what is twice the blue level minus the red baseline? 7.0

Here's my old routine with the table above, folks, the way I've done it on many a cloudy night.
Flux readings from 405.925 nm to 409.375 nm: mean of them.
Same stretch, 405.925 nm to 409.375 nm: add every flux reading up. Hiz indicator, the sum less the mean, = 138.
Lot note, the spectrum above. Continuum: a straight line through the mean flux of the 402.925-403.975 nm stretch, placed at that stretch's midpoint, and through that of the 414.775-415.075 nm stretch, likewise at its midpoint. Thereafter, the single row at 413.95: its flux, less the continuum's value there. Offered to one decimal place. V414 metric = 0.8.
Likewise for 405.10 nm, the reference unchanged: 0.4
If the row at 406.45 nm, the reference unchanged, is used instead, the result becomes -0.1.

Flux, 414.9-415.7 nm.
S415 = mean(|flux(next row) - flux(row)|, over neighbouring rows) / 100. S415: 0.0013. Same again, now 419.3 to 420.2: 0.0050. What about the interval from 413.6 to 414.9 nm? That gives 0.0038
